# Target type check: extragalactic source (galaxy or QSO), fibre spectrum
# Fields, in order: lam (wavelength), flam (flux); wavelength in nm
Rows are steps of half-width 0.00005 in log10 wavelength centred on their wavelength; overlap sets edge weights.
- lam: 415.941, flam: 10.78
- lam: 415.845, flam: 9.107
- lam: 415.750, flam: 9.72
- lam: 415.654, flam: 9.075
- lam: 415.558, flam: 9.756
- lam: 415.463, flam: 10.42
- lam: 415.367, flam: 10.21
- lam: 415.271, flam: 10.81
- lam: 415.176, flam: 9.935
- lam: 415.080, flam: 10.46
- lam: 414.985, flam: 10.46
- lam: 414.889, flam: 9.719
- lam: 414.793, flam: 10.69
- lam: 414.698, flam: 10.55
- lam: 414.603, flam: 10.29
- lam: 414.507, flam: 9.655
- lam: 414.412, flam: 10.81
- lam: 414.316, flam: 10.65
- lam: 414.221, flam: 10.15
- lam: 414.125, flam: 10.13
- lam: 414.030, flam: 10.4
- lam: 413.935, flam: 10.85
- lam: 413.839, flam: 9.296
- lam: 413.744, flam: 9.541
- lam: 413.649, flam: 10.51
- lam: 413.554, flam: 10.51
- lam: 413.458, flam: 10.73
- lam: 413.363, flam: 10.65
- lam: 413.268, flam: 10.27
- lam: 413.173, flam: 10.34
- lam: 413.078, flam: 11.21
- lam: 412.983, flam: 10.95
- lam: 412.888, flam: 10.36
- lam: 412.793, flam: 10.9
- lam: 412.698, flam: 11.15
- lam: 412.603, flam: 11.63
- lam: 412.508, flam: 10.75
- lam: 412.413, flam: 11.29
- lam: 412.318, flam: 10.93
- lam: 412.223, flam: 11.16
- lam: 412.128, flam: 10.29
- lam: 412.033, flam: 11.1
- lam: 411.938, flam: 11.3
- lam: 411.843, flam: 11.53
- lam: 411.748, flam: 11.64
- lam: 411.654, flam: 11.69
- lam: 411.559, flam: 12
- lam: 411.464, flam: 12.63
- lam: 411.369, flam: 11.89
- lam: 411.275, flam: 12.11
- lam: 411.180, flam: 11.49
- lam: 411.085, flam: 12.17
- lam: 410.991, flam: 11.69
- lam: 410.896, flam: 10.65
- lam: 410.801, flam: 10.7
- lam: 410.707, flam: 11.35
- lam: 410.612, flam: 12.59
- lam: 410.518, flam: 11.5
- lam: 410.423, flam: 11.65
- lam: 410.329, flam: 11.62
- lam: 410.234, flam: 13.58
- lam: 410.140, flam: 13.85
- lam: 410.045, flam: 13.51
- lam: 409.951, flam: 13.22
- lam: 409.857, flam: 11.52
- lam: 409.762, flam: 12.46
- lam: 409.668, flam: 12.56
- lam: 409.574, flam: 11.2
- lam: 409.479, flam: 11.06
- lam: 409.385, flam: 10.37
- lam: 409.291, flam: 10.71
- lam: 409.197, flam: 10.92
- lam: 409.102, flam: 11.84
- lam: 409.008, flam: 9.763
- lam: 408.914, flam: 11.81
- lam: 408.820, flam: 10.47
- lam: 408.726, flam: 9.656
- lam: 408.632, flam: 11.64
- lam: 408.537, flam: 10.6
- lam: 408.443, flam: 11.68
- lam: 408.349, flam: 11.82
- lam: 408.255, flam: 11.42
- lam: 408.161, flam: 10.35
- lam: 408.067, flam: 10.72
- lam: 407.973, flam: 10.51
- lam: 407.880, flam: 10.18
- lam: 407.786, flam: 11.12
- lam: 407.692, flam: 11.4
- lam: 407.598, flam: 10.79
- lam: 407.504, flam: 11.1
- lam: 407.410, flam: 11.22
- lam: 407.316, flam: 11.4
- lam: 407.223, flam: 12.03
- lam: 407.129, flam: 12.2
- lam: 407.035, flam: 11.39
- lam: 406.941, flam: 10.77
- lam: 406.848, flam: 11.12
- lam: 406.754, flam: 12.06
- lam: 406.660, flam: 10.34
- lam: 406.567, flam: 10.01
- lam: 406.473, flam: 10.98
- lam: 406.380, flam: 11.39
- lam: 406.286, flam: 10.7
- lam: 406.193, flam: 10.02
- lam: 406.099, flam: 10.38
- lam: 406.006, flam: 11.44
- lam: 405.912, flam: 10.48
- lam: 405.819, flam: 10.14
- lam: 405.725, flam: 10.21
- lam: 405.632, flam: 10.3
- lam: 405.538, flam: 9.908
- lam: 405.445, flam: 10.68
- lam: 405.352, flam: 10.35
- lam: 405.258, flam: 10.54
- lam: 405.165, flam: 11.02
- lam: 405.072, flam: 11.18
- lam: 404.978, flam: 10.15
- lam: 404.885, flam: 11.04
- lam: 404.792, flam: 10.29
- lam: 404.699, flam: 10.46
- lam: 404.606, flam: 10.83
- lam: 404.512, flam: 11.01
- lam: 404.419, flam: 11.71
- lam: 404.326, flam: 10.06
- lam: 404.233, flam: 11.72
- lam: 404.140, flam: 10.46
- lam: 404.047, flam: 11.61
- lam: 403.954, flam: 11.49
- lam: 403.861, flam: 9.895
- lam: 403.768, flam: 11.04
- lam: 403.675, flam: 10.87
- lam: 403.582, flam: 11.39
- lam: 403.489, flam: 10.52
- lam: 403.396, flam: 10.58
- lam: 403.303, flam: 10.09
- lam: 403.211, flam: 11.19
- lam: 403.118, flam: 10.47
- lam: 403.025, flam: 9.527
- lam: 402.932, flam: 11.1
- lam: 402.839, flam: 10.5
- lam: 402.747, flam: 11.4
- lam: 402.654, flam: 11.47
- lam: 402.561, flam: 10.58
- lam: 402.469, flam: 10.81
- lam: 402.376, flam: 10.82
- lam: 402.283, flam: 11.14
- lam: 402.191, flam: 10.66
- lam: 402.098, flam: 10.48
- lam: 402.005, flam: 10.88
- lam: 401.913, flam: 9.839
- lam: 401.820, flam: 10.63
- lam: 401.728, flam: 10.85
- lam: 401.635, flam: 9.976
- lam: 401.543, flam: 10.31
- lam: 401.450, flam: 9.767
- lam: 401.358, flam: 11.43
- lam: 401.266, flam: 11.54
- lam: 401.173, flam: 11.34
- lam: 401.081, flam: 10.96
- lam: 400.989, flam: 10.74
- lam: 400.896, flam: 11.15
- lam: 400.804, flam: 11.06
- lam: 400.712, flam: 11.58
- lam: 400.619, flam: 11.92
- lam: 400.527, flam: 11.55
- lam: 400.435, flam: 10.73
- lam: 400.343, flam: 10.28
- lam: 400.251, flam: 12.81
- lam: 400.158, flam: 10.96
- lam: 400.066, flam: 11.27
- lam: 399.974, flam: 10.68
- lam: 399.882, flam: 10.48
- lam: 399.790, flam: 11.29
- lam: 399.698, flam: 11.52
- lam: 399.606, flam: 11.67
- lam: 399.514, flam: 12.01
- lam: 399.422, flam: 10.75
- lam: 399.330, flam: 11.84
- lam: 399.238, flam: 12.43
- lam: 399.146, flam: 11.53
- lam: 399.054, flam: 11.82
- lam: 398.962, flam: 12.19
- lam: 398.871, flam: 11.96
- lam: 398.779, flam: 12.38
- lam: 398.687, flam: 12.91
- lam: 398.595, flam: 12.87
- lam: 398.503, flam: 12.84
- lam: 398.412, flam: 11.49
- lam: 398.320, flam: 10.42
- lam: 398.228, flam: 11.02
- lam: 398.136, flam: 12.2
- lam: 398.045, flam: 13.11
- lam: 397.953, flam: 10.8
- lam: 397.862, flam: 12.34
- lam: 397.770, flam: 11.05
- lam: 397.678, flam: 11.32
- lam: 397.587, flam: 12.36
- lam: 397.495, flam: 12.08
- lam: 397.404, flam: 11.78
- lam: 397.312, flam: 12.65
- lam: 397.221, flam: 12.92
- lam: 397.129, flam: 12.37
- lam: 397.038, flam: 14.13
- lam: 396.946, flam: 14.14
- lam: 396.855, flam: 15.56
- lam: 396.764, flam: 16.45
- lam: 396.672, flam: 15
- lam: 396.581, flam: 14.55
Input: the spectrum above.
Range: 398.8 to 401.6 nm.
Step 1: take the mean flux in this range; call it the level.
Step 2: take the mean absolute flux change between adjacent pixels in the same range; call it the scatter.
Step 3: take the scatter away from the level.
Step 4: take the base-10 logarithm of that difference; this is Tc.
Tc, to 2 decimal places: 1.03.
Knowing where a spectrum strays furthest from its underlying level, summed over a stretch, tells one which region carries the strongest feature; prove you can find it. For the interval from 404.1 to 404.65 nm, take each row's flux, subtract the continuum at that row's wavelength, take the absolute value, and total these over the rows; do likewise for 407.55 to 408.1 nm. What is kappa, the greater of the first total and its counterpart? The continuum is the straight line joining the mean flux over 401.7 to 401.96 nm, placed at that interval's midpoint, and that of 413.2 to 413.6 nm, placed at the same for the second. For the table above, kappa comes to 3.8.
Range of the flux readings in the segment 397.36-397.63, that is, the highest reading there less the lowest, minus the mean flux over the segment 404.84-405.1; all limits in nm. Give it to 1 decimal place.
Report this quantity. -10.2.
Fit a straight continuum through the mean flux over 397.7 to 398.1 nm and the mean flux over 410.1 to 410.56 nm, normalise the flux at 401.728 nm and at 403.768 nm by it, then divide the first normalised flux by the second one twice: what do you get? 1.09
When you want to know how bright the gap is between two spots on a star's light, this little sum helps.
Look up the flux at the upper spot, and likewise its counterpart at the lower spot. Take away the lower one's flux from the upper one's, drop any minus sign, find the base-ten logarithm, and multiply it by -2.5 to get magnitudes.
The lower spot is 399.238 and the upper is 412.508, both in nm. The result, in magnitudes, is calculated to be -0.6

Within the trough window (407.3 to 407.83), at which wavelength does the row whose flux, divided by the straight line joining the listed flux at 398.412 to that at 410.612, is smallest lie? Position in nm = 407.598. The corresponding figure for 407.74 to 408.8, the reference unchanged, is 408.726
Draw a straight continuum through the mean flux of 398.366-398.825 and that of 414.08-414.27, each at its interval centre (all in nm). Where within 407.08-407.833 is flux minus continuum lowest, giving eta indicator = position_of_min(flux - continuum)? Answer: 407.598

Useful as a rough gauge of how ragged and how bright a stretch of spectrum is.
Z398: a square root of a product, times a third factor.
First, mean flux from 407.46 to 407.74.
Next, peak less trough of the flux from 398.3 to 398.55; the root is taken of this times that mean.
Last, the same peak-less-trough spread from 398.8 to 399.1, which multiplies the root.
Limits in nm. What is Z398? 1.9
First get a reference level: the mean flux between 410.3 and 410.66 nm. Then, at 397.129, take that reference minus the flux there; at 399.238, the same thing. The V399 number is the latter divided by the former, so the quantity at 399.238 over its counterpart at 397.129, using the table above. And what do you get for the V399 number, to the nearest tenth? 1.1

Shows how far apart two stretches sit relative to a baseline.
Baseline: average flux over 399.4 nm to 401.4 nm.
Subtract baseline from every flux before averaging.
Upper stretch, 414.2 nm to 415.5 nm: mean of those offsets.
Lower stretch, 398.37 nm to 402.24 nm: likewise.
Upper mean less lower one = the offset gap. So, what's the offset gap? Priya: -1.0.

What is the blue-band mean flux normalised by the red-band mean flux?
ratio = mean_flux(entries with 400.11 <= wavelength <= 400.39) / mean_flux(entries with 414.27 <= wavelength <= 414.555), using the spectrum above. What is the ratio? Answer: 1.09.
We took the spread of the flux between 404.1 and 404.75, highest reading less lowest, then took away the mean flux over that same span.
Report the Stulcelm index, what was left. -9.2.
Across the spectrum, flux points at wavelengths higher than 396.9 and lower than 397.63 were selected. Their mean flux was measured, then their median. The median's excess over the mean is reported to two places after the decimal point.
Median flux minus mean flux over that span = -0.29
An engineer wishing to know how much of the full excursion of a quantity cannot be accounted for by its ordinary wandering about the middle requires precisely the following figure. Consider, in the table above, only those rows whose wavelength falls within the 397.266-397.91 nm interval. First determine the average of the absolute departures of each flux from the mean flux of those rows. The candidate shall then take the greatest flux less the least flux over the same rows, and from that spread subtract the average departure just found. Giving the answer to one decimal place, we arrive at 1.1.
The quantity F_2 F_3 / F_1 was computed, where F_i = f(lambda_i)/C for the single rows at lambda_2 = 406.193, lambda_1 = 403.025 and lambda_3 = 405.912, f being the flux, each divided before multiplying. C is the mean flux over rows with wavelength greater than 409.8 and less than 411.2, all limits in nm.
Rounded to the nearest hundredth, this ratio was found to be 0.91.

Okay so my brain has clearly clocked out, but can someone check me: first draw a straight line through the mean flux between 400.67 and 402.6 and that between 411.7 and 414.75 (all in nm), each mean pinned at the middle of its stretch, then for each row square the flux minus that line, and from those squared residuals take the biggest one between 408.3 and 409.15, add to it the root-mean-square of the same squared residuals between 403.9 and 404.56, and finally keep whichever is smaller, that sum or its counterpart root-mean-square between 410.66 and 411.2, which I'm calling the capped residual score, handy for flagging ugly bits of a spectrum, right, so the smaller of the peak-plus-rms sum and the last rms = 1.0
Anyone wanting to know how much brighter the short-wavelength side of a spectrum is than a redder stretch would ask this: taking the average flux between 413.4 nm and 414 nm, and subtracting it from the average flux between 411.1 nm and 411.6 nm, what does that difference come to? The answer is 1.8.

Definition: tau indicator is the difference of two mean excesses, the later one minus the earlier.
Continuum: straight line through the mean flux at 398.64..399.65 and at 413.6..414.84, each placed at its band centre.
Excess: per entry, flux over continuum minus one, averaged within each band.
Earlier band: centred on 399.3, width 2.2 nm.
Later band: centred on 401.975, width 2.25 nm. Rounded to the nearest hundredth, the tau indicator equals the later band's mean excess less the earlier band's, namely -0.05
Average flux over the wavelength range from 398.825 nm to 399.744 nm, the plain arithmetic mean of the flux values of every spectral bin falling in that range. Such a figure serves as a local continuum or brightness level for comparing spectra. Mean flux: 11.8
